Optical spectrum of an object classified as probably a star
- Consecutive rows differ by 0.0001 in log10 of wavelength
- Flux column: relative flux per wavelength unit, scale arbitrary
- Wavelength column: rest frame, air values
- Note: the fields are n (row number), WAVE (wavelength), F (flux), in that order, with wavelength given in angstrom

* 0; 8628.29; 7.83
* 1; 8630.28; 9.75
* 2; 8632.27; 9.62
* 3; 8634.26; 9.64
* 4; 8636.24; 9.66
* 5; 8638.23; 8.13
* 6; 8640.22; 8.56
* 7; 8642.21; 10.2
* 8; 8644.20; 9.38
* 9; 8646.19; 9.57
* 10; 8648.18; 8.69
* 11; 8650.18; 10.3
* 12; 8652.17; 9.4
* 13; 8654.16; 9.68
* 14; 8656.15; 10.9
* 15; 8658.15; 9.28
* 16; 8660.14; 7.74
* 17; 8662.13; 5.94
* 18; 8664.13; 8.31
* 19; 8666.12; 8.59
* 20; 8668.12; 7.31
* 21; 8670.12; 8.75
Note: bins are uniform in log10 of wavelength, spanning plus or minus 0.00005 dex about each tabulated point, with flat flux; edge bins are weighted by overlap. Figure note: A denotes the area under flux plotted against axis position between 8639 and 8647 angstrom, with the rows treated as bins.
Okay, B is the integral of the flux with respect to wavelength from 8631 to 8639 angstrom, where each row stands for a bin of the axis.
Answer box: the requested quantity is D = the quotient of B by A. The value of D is 0.99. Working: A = 75.1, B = 74.5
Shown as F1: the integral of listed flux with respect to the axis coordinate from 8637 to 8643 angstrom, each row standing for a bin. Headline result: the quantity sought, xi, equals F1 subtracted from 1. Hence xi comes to -53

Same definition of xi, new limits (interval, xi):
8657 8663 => -46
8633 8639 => -54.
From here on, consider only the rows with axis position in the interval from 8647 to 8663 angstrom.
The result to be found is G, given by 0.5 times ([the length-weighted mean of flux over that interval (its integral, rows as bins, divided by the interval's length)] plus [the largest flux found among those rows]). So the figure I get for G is 9.96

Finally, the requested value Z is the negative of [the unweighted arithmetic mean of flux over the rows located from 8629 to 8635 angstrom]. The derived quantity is -9.7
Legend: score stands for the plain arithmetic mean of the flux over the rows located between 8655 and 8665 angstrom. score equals 8.4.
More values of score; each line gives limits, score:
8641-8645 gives 9.8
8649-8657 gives 10.1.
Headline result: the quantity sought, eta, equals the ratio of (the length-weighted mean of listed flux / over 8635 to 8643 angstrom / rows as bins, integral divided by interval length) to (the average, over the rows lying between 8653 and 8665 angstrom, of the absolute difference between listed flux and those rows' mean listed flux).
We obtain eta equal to 7.0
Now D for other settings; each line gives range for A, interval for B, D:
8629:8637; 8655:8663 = 0.89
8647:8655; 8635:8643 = 0.96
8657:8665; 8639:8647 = 1.19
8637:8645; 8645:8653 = 1.05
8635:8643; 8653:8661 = 1.03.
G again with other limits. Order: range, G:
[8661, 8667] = 8.10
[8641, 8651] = 9.94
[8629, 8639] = 9.55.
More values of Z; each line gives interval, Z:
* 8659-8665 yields -7.3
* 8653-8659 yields -10.0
